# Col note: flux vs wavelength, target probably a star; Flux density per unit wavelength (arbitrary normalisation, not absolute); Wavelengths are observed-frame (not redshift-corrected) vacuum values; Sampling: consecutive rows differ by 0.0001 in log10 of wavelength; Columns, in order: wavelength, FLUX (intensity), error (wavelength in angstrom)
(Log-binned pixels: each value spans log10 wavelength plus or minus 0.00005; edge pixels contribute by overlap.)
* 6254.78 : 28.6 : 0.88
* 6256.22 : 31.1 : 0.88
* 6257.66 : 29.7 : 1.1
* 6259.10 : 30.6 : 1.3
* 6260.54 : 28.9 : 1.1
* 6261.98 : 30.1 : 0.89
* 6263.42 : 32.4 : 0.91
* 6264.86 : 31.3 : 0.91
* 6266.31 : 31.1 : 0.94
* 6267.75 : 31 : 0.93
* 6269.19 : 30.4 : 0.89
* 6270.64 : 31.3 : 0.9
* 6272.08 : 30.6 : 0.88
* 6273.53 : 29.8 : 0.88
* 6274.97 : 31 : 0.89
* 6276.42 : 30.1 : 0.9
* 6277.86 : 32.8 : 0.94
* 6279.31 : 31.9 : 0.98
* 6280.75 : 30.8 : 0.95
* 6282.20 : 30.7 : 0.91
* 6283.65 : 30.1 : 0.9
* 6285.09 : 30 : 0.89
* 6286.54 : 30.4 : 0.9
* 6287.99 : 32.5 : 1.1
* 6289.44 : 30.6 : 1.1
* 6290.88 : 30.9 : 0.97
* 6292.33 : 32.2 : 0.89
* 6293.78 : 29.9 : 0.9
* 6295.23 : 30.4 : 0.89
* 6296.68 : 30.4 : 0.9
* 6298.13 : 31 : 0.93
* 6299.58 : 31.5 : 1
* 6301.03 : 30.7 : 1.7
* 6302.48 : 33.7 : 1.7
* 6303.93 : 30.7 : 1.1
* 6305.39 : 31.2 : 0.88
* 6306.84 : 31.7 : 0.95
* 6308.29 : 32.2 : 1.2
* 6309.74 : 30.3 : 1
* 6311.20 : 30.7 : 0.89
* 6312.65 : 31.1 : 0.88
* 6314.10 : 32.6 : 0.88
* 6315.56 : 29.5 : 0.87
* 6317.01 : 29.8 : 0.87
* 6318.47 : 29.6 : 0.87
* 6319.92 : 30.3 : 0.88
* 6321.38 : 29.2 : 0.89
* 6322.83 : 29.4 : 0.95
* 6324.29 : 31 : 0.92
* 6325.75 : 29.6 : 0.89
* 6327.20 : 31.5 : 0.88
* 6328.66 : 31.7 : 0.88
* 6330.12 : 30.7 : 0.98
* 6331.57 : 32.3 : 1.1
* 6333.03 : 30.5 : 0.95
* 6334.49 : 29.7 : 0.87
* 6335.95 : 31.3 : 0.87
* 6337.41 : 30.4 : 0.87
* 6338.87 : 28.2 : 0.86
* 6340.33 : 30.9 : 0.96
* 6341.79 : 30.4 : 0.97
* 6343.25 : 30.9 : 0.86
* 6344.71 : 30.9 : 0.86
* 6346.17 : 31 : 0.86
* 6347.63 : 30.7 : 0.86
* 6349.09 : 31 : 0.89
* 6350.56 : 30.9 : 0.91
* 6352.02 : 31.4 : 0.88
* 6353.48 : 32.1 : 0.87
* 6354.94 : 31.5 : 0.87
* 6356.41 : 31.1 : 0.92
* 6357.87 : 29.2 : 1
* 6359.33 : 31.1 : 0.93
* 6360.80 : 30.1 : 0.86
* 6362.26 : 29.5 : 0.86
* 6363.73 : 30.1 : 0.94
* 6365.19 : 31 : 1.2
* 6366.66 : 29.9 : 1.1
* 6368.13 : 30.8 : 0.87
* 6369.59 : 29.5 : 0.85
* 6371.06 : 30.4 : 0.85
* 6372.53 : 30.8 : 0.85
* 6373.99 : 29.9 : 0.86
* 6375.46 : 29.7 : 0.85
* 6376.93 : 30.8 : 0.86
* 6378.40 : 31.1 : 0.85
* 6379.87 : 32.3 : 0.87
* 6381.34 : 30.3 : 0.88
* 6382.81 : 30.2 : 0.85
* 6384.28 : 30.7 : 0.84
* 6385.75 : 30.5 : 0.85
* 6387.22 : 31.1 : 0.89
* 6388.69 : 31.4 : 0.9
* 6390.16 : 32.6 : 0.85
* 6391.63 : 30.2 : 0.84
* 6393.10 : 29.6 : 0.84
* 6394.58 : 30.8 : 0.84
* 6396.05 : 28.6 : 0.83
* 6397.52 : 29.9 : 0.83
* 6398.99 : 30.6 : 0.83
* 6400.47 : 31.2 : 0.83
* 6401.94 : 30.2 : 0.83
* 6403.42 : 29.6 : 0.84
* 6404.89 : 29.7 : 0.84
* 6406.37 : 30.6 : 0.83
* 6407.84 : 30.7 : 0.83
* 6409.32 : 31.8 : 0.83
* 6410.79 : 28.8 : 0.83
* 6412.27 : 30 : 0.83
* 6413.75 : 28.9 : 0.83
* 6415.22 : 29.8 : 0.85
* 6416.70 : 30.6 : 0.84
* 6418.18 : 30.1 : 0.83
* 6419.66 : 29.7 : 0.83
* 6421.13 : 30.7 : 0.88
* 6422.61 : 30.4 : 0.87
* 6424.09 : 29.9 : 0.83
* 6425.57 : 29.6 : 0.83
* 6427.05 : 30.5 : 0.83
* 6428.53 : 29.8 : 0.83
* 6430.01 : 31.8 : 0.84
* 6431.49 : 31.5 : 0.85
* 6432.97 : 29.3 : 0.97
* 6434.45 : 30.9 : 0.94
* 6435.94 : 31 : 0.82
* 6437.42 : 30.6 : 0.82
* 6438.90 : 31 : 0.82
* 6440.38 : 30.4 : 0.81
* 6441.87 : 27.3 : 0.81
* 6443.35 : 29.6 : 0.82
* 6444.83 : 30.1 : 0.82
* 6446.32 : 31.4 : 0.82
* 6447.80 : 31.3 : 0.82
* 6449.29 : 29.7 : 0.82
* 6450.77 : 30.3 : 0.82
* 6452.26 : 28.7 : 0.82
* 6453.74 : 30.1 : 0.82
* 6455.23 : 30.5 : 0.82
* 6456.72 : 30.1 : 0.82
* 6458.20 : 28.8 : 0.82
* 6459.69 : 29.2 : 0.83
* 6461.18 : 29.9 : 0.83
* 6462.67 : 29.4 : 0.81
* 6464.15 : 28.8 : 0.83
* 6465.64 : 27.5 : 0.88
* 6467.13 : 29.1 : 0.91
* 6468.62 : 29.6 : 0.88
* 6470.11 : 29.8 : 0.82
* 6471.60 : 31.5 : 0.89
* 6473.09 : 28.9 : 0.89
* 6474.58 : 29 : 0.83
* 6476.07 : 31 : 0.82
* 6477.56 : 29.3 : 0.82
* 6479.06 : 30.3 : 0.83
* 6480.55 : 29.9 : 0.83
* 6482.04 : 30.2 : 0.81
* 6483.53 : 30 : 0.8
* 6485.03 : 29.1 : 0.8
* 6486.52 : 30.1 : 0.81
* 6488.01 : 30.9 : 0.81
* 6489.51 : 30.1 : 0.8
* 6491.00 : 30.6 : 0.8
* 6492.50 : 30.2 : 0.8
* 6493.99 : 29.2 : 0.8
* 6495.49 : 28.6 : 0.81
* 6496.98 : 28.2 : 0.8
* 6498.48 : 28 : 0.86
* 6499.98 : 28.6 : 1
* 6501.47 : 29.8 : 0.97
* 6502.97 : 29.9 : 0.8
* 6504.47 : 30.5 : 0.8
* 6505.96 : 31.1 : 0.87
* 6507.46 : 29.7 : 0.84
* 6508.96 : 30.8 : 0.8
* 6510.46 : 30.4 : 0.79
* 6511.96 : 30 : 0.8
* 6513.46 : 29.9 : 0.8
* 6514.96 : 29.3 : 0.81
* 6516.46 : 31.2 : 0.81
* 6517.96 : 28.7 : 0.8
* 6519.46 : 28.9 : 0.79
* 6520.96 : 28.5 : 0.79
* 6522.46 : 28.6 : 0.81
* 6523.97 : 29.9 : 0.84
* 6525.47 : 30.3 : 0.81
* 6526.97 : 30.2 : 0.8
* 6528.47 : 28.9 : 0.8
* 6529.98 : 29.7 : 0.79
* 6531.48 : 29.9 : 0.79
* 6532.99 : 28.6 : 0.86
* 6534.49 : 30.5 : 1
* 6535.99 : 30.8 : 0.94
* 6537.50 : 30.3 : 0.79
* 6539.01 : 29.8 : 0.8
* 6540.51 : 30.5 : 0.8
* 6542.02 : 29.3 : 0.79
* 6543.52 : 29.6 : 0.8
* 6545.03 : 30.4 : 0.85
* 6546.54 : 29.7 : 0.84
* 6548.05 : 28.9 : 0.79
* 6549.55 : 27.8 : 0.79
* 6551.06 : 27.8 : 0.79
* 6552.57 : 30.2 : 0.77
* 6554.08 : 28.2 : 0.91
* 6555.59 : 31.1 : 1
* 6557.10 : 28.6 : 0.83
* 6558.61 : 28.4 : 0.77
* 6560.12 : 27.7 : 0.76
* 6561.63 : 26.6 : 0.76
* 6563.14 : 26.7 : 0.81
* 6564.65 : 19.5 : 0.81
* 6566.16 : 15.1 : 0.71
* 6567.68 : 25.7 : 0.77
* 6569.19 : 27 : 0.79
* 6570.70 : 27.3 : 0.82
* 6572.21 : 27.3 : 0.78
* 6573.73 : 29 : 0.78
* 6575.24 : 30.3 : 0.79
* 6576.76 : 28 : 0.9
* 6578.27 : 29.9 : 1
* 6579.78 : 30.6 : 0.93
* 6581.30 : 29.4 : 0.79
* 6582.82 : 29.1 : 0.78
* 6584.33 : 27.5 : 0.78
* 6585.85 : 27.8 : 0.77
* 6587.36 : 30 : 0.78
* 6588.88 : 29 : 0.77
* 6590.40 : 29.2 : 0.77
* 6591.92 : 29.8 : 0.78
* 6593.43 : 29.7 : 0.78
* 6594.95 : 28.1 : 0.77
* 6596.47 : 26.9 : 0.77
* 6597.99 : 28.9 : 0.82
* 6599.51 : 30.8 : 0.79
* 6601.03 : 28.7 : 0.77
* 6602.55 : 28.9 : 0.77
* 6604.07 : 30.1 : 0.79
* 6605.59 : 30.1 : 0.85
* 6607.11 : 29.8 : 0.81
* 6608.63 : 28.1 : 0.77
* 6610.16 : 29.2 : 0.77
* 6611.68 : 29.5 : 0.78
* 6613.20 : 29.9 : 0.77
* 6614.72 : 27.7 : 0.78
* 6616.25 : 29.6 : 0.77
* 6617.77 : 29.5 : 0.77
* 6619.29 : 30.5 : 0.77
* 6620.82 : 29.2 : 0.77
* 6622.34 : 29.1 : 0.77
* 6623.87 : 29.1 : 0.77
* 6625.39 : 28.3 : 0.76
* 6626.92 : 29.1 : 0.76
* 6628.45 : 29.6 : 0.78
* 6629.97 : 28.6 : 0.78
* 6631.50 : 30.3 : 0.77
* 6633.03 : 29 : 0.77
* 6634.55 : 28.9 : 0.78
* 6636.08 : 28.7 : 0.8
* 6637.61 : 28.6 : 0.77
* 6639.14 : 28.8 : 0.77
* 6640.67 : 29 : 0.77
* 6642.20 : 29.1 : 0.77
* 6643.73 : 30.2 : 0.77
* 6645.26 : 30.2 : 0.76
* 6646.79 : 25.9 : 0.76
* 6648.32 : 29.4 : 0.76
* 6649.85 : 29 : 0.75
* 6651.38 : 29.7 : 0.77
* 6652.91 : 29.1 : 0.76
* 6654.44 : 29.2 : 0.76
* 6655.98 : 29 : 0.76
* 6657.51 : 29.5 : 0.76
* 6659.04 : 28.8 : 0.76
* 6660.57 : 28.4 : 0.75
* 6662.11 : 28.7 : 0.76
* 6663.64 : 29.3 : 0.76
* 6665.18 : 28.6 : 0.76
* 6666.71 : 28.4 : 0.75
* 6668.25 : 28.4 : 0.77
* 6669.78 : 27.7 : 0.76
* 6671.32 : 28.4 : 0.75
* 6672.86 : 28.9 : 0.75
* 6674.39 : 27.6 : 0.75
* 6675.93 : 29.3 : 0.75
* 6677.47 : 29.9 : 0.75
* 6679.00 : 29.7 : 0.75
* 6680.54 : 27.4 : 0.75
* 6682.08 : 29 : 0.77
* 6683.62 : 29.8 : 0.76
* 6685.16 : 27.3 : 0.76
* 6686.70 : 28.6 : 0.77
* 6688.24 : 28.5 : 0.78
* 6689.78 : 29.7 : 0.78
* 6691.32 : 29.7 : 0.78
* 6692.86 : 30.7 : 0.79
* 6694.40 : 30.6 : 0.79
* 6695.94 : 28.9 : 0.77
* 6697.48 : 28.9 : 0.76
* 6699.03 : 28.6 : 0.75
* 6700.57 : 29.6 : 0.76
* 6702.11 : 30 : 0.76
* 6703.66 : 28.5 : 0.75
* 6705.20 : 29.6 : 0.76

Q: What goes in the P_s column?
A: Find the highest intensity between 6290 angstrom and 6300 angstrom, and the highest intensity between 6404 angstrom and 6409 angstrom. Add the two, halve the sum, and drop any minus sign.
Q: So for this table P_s 31.45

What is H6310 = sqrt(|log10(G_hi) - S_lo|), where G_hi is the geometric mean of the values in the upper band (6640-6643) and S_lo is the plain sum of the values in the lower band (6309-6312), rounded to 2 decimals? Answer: 7.72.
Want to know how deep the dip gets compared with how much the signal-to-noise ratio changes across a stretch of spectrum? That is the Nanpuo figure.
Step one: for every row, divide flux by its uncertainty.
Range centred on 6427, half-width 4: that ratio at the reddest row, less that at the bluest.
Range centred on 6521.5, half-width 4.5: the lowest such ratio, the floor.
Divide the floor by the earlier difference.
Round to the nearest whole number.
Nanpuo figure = 19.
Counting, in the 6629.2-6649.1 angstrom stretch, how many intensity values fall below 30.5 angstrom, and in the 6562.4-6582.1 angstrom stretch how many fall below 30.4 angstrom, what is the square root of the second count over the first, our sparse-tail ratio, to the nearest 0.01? 0.96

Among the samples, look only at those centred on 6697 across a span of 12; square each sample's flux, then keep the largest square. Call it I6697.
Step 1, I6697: 942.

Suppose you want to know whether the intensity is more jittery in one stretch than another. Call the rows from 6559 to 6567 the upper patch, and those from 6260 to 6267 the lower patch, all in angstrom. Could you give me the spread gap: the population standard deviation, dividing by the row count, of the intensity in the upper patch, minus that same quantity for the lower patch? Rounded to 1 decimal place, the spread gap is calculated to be 3.8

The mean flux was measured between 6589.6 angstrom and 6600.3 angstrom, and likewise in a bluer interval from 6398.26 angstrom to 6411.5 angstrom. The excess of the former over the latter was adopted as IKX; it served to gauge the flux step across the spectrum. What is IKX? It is -1.3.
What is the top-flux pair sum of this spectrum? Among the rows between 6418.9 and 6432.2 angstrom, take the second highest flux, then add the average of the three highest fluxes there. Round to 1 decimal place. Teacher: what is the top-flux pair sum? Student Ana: 62.8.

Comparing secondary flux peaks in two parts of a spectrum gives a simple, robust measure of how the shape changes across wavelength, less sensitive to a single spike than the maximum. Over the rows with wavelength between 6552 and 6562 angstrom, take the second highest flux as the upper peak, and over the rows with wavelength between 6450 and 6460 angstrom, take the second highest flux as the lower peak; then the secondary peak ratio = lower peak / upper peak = 1.00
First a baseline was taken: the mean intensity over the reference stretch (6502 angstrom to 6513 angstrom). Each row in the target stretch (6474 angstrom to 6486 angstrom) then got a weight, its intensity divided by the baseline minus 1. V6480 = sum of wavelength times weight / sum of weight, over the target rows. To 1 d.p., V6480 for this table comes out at 6480.2 angstrom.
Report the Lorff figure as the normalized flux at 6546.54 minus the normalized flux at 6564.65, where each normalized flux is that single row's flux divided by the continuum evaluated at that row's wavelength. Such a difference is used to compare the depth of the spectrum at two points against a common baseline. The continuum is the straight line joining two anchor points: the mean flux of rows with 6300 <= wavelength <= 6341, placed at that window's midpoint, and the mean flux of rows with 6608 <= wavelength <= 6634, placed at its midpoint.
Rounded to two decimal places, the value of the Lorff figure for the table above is 0.34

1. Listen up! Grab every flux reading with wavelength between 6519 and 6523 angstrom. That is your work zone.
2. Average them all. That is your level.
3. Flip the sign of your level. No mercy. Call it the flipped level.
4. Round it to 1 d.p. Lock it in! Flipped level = -28.7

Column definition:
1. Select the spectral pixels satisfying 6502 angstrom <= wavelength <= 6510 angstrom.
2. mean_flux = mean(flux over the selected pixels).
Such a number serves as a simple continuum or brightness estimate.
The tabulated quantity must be 30.4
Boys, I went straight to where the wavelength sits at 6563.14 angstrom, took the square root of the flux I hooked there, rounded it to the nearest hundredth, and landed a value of 5.17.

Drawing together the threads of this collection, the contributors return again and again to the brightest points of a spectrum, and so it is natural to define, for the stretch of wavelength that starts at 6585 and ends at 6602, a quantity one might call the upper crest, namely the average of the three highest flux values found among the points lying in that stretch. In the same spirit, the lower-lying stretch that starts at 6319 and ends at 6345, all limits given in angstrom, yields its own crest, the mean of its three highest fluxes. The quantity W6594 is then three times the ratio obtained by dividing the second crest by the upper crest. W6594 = 3.16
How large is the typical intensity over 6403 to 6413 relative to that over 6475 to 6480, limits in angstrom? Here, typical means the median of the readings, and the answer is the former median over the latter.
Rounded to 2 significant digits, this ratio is 0.99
